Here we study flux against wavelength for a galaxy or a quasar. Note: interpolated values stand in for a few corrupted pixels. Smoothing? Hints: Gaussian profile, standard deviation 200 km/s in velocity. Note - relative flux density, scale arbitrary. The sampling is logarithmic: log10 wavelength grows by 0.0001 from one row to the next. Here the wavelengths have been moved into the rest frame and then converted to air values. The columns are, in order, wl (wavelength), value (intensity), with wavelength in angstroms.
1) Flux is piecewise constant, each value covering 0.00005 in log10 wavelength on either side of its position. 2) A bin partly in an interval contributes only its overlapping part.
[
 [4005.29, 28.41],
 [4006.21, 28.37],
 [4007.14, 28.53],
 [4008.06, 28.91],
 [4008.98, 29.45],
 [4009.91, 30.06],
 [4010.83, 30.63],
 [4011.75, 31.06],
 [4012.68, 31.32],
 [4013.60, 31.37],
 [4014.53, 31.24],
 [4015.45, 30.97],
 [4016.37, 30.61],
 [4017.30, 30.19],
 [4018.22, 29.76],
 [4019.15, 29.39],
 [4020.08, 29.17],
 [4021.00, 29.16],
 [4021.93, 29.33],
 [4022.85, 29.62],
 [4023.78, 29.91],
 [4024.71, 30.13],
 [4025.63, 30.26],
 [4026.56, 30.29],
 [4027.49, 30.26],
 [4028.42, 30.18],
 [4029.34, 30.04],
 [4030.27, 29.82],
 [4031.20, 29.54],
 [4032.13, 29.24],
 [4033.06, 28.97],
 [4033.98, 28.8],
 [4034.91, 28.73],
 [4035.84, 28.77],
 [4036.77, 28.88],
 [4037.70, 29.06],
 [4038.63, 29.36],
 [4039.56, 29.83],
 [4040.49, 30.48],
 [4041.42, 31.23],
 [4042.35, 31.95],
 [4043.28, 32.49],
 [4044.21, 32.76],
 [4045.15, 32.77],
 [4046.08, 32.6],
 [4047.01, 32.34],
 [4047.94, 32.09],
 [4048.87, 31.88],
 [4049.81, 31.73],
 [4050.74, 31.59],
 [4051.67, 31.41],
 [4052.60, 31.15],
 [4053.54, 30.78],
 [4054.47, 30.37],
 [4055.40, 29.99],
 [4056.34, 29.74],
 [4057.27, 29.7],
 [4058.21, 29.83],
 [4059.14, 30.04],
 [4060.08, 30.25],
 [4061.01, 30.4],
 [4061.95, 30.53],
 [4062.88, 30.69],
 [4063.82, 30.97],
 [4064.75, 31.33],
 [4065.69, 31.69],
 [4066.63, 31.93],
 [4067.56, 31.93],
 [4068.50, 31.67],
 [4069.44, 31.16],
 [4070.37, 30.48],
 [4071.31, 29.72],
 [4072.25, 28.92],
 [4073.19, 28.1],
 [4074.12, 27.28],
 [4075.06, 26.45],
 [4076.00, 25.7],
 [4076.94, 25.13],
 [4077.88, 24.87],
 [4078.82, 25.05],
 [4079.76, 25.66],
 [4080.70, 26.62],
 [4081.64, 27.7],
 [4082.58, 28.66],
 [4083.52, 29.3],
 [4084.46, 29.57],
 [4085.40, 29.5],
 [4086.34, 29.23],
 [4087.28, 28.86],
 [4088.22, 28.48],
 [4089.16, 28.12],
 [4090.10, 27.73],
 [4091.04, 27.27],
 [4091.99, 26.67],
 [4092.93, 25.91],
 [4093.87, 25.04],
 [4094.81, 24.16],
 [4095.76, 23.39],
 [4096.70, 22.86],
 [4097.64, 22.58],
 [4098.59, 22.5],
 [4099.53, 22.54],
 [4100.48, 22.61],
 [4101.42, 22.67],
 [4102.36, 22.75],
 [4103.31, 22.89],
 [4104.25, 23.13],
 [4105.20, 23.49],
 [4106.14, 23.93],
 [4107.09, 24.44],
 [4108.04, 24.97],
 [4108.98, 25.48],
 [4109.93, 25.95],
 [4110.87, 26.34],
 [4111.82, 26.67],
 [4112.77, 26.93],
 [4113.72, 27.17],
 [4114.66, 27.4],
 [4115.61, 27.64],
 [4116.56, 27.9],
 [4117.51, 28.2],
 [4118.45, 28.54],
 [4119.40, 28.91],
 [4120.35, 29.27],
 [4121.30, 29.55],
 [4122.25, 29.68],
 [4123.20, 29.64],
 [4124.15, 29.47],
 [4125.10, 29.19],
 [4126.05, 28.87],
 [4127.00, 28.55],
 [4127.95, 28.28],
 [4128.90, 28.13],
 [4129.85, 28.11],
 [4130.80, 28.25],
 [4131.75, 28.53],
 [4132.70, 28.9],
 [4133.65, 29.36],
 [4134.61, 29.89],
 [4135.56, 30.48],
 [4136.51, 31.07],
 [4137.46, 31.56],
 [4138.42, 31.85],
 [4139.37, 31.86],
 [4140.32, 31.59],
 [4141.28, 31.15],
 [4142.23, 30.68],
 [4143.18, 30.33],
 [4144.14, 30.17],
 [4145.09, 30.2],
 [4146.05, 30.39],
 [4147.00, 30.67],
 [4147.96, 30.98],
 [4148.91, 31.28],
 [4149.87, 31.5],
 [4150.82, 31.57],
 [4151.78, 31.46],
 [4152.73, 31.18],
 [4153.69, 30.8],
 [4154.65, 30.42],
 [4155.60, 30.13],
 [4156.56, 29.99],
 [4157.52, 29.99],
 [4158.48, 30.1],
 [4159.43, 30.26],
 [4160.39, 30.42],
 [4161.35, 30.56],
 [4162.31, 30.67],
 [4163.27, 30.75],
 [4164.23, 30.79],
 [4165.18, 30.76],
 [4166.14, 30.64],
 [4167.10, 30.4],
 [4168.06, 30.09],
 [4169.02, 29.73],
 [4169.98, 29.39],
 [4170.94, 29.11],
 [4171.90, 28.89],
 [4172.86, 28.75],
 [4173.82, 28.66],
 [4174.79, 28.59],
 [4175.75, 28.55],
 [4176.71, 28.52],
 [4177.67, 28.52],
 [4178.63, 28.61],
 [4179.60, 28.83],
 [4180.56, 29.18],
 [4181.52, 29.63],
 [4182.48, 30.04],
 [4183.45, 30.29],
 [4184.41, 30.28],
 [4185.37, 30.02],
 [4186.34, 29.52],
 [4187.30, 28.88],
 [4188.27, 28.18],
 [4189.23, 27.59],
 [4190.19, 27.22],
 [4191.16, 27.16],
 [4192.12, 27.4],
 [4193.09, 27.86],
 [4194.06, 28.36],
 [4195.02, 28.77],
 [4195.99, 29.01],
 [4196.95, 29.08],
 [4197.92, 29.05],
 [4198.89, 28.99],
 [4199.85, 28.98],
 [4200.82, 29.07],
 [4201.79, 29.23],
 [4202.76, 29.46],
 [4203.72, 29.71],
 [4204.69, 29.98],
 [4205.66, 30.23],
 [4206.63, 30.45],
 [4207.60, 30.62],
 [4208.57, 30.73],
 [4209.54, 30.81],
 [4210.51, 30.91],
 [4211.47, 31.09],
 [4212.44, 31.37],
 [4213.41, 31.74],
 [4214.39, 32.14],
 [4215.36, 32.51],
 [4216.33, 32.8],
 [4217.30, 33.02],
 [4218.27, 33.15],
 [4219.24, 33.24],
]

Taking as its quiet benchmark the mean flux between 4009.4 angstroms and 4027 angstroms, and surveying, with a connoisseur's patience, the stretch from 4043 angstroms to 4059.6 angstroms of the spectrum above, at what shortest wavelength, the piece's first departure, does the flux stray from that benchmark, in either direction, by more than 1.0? 4043.28 angstroms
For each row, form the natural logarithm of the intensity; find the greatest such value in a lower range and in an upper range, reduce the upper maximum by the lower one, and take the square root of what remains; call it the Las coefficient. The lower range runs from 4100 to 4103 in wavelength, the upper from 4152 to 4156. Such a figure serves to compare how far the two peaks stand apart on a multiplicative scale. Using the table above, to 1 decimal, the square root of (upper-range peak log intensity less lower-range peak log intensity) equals 0.6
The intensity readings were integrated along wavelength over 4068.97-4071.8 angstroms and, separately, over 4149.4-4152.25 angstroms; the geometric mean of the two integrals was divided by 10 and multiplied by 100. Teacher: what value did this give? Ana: 880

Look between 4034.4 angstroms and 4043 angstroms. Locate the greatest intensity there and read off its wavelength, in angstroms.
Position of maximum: 4042.35 angstroms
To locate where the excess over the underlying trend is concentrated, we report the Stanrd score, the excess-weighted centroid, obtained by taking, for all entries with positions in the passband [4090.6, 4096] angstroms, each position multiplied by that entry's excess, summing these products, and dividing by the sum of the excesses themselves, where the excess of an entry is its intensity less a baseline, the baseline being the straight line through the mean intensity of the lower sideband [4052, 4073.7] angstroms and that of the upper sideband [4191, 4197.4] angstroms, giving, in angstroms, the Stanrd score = 4093.9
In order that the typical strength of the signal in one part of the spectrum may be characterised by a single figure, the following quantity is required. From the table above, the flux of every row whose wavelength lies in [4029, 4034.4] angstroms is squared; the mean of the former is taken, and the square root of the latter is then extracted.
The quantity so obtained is 29.4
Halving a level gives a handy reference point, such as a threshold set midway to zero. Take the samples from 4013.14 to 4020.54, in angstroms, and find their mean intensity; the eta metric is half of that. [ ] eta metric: 15.2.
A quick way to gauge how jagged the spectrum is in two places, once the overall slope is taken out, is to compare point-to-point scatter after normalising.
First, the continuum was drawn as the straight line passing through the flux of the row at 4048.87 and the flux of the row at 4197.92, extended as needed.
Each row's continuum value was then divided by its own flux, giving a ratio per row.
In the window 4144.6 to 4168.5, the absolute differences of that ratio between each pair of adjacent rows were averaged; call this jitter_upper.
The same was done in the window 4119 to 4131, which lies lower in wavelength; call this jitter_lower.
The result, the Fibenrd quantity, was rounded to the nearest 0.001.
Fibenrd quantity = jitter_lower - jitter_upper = 0.001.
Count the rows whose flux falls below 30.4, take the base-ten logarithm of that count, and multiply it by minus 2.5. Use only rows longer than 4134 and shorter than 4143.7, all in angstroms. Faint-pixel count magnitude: -0.75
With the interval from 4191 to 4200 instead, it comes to -2.50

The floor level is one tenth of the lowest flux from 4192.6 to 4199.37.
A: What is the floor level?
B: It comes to 2.8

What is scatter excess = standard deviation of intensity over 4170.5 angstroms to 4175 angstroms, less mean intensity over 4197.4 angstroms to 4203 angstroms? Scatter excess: -28.9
